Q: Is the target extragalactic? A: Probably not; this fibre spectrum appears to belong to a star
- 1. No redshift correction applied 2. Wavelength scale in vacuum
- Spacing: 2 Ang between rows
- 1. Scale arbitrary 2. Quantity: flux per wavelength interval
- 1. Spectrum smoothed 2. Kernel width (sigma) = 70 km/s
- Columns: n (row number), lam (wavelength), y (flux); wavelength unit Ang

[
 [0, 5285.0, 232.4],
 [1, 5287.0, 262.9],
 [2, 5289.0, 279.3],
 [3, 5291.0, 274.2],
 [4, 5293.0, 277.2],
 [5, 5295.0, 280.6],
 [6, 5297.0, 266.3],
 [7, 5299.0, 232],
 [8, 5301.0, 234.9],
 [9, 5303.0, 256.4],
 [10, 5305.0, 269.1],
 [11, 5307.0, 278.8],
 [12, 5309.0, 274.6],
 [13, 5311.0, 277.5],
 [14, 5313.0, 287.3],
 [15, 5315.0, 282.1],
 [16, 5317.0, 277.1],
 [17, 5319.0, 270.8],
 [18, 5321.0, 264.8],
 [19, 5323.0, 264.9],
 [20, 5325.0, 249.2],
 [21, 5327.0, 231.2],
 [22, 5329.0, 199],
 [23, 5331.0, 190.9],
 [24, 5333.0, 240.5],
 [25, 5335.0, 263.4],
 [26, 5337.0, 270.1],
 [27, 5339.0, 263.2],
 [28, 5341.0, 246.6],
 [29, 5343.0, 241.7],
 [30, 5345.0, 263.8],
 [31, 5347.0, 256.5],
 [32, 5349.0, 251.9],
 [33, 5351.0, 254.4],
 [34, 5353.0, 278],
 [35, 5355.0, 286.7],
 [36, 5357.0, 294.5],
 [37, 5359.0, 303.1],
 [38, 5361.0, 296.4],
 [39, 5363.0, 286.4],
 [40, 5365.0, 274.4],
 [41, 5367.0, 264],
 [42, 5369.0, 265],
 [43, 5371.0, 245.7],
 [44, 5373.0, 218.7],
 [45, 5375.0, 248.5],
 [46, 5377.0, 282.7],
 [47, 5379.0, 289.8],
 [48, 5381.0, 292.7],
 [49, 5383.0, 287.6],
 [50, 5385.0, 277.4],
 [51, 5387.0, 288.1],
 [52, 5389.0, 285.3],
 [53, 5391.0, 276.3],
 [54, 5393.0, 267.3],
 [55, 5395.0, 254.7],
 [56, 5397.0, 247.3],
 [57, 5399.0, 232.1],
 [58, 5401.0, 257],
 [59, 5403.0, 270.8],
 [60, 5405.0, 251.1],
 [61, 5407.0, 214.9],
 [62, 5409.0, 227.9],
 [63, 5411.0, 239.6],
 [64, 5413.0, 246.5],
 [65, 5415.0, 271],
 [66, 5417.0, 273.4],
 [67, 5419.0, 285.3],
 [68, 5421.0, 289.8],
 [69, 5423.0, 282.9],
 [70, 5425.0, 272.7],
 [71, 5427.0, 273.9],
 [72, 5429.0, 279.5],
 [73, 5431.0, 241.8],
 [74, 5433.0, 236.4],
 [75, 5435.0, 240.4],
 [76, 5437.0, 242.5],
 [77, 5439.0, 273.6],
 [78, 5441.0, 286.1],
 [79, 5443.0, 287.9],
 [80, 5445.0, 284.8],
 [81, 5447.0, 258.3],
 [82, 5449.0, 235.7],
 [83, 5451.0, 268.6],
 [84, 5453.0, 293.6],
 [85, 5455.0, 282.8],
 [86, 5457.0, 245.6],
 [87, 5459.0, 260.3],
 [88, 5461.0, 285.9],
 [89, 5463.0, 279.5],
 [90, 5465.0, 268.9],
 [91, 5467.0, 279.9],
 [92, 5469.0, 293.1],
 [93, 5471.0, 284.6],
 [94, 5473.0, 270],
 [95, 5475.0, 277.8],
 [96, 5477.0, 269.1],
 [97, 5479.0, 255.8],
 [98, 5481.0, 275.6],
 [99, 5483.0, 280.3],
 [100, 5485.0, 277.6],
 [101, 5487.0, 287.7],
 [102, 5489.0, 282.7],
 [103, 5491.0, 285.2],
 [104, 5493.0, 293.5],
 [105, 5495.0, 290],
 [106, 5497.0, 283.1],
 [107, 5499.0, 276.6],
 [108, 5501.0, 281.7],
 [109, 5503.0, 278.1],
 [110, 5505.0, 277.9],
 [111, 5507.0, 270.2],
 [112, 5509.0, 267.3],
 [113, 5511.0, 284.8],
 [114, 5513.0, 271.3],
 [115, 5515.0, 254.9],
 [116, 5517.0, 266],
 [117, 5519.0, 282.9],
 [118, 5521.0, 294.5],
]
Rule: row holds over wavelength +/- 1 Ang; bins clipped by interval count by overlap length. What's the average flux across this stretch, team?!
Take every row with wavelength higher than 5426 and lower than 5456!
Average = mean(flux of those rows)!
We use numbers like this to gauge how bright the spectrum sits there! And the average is 266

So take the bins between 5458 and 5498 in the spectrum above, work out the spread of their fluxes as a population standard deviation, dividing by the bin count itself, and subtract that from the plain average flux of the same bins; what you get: 269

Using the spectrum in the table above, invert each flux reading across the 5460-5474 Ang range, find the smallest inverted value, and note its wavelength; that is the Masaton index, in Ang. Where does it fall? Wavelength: 5469.0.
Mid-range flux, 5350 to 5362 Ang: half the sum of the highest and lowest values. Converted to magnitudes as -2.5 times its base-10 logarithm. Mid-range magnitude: -6.11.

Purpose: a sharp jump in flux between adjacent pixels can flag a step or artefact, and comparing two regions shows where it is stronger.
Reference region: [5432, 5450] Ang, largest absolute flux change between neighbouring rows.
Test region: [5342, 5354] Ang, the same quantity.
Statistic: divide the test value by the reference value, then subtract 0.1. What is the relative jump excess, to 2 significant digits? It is 0.66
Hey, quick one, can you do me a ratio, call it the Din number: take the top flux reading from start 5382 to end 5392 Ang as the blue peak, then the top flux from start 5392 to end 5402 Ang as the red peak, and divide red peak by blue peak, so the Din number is 0.93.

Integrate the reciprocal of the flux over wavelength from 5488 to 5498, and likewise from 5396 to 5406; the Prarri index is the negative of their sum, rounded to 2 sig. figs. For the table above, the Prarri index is -0.075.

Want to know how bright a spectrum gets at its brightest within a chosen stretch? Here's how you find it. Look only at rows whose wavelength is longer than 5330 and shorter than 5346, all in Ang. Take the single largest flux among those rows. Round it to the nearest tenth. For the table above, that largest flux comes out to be 270.1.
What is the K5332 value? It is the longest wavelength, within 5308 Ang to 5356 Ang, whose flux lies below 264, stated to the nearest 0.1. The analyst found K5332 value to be 5351.0 Ang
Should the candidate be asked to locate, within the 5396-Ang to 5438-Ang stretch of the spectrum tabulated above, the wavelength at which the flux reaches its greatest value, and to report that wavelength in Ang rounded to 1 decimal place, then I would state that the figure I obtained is 5421.0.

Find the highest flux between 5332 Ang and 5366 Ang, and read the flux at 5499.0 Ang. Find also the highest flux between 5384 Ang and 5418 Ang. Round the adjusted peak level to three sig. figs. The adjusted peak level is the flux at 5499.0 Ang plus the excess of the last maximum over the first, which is 262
